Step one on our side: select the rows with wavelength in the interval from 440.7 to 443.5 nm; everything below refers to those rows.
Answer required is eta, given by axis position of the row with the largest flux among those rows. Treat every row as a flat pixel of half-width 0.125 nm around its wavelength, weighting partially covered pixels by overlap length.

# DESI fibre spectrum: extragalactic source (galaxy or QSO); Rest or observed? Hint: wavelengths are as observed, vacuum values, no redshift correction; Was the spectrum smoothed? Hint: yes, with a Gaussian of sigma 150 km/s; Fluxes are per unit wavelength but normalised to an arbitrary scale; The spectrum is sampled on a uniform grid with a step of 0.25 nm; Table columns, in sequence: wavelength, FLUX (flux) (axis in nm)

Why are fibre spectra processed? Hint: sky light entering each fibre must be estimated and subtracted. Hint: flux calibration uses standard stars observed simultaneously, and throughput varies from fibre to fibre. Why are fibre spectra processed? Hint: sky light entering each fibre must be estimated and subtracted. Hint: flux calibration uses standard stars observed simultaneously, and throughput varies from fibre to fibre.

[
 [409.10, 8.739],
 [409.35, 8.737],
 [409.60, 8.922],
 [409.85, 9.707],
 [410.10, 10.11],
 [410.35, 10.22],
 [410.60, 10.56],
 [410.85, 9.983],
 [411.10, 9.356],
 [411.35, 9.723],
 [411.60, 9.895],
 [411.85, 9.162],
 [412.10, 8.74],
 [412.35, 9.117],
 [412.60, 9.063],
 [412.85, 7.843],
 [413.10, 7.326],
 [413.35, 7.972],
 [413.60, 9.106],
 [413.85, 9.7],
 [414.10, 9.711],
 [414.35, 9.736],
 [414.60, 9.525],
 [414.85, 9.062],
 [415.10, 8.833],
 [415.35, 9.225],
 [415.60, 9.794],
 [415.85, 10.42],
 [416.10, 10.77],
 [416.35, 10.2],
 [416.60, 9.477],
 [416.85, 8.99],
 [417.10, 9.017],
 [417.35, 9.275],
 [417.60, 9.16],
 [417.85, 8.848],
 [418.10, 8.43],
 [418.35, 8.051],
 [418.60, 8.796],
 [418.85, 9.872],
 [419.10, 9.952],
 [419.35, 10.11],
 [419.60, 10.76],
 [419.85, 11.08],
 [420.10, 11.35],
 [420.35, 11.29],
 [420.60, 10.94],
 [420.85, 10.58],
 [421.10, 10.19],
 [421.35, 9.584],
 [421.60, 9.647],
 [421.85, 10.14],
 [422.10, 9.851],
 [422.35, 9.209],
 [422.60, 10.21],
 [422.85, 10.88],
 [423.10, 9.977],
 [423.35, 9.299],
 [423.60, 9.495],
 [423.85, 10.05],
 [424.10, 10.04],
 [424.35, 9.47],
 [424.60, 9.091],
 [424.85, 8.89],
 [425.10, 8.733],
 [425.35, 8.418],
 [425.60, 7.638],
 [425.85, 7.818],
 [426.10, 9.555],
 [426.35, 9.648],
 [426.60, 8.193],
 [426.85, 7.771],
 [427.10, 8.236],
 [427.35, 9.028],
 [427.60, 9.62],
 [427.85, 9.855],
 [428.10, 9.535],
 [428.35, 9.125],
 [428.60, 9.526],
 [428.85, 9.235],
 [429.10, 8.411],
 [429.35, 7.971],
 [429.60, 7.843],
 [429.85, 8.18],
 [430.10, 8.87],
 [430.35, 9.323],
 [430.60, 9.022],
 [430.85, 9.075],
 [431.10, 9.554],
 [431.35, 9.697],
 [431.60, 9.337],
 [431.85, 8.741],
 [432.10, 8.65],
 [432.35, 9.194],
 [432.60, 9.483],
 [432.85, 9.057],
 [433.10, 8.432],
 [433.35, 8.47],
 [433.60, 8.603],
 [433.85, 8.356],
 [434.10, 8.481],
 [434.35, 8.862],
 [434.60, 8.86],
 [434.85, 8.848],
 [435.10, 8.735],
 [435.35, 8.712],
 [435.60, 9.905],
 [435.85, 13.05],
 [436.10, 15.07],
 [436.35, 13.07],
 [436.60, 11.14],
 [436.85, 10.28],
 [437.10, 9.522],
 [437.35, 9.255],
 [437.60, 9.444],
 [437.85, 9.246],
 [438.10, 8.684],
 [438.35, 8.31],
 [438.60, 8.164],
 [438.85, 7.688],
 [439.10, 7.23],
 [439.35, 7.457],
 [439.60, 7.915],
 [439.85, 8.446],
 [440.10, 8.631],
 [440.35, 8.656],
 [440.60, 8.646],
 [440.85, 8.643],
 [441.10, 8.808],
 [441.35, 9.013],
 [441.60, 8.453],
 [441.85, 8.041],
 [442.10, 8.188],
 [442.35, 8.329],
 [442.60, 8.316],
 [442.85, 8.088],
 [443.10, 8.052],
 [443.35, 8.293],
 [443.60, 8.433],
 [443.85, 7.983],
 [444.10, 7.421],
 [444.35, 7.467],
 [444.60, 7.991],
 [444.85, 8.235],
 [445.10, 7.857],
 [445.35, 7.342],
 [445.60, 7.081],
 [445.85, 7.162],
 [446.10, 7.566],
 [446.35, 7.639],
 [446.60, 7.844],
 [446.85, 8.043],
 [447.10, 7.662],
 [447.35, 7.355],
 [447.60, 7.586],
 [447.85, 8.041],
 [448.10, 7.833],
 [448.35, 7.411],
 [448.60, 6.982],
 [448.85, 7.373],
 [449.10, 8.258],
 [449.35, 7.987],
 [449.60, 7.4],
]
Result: 441.35 nm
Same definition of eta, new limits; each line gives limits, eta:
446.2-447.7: 446.85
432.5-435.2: 432.60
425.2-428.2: 427.85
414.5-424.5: 420.10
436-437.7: 436.10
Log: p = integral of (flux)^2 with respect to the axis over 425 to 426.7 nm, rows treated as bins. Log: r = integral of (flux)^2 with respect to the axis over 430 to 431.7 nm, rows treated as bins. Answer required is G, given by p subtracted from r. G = 20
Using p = 126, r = 146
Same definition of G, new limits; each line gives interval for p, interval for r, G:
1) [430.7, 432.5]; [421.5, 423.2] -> 18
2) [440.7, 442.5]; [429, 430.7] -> -6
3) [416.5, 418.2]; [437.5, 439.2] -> -18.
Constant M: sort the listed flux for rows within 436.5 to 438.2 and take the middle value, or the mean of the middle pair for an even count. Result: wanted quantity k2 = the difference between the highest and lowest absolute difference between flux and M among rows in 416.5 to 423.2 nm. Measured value 1.87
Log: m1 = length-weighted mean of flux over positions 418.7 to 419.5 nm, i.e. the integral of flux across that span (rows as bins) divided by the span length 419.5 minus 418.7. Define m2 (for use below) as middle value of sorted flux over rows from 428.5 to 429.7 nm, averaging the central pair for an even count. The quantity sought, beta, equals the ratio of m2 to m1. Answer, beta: 0.84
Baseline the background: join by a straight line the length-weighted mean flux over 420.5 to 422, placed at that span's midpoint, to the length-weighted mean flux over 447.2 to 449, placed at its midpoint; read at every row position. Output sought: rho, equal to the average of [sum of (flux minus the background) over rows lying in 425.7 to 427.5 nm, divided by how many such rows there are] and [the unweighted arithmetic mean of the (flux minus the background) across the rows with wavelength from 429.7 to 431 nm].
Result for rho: -0.70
